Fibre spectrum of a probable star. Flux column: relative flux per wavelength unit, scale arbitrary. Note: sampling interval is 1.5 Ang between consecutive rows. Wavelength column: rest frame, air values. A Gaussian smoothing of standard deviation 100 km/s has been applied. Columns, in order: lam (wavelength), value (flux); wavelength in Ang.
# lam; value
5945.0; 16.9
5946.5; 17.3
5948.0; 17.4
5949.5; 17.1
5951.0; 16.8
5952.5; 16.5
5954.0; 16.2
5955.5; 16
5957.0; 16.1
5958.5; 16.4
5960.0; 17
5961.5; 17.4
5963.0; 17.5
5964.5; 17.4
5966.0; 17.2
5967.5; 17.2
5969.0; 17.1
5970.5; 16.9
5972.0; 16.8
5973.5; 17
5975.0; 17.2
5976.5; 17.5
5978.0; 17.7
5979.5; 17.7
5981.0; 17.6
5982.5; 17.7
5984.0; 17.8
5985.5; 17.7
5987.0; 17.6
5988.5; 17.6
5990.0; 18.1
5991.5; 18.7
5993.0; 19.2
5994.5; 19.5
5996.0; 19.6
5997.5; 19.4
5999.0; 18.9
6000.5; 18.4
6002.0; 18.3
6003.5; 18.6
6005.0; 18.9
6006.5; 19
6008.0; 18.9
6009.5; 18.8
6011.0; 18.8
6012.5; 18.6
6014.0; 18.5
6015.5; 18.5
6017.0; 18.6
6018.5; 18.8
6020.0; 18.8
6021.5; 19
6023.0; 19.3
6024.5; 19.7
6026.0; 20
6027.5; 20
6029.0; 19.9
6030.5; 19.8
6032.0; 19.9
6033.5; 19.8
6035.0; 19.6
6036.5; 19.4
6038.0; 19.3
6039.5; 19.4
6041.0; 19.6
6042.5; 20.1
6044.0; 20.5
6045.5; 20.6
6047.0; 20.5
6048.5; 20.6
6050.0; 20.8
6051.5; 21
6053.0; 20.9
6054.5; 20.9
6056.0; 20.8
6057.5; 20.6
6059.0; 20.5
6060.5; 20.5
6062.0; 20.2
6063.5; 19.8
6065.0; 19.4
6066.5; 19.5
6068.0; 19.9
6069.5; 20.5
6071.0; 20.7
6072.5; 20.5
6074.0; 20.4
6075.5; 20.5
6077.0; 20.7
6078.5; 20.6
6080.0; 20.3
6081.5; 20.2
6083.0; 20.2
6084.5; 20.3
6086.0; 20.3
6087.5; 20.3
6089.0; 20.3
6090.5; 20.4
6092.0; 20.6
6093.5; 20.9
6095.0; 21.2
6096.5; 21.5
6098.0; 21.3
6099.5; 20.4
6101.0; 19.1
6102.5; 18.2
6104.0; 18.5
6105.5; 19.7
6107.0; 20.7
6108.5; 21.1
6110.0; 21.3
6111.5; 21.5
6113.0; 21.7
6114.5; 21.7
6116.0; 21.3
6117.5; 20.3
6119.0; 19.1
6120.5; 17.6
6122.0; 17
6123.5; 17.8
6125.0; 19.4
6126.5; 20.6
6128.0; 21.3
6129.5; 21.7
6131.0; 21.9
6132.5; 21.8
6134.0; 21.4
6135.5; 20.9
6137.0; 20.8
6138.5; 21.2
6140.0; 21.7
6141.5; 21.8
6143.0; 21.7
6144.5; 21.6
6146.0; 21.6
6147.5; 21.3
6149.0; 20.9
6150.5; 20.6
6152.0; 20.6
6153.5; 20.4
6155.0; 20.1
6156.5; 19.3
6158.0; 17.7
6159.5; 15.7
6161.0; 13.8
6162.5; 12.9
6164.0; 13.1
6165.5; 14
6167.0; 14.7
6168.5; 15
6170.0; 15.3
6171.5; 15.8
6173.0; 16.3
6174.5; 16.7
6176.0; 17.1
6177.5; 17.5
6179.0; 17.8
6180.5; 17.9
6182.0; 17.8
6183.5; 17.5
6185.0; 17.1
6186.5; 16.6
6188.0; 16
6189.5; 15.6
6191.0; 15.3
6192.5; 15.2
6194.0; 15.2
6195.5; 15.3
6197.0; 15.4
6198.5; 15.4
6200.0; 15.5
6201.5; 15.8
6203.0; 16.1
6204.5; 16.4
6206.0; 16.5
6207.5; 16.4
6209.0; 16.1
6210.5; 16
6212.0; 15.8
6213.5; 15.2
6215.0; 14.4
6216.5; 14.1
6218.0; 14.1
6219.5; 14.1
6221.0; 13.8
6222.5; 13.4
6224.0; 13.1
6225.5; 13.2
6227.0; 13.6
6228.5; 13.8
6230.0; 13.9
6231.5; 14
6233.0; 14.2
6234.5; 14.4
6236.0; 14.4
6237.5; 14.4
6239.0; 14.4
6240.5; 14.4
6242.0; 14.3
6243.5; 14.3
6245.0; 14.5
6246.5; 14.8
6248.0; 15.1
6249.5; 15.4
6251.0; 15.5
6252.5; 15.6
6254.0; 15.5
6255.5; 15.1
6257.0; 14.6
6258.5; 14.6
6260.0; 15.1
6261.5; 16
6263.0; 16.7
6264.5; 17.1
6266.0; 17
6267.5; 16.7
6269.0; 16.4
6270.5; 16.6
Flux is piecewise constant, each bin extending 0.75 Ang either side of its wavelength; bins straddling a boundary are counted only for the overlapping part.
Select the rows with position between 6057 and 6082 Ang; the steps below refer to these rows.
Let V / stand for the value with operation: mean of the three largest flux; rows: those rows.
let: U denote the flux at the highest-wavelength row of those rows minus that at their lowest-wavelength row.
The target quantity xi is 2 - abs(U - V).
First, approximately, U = -0.4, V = 20.7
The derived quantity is -19.1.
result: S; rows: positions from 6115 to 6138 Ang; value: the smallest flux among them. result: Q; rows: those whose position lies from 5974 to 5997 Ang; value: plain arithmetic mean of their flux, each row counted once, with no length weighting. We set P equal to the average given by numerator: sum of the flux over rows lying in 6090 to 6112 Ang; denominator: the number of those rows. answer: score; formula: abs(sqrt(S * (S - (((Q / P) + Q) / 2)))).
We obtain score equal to 11.3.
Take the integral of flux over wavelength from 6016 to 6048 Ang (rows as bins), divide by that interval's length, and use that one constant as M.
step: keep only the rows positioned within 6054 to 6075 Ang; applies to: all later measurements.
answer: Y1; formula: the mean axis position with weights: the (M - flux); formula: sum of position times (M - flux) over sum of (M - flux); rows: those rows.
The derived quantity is 6063.1 Ang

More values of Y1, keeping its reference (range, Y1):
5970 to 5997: 5980.0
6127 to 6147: 6137.1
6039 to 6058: 6051.1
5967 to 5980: 5973.1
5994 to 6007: 6002.0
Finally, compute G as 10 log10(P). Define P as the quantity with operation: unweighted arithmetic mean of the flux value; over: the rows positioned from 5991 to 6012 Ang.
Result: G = 12.77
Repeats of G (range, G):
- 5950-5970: 12.26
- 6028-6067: 13.04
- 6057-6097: 13.10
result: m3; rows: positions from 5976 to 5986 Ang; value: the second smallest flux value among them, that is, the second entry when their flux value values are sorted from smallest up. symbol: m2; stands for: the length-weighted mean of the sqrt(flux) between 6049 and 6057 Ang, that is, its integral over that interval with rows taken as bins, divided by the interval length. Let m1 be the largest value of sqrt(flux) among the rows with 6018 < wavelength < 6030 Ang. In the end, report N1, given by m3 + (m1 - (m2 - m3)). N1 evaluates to 35.1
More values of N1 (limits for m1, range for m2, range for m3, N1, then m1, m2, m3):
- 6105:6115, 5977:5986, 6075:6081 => 41.5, 4.66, 4.21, 20.5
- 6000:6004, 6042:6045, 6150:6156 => 40.6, 4.31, 4.51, 20.4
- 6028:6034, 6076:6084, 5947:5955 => 32.9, 4.46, 4.52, 16.5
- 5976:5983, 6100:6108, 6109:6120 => 40.4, 4.21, 4.40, 20.3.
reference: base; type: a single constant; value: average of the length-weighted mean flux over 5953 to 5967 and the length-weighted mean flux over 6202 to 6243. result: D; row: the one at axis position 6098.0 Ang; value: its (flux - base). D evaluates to 5.6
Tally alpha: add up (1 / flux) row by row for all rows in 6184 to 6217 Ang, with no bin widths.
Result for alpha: 1.40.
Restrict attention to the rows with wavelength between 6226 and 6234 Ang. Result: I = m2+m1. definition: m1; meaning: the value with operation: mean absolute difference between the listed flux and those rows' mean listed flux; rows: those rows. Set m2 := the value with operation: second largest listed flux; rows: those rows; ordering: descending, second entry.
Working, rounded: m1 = 0.2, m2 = 14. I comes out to 14.2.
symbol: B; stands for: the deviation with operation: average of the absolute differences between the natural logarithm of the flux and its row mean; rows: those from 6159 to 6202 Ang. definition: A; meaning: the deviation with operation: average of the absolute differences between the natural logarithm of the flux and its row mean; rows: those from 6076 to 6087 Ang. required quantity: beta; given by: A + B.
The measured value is 0.07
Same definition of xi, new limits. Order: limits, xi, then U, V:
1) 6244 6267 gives -12.4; 2.5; 16.9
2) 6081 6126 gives -20.4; -0.8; 21.6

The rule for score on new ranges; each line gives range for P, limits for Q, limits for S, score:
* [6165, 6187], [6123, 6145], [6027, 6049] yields 12.5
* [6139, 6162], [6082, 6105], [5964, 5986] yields 10.2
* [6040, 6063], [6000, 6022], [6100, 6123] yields 11.1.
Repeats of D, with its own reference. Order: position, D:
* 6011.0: 3.1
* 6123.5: 2.1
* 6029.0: 4.2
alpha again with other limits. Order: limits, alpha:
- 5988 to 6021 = 1.17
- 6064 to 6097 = 1.08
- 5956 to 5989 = 1.27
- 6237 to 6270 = 1.44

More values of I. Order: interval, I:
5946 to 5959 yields 17.7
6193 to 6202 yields 15.6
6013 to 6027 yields 20.1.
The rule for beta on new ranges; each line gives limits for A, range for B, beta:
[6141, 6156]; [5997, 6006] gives 0.04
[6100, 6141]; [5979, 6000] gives 0.10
